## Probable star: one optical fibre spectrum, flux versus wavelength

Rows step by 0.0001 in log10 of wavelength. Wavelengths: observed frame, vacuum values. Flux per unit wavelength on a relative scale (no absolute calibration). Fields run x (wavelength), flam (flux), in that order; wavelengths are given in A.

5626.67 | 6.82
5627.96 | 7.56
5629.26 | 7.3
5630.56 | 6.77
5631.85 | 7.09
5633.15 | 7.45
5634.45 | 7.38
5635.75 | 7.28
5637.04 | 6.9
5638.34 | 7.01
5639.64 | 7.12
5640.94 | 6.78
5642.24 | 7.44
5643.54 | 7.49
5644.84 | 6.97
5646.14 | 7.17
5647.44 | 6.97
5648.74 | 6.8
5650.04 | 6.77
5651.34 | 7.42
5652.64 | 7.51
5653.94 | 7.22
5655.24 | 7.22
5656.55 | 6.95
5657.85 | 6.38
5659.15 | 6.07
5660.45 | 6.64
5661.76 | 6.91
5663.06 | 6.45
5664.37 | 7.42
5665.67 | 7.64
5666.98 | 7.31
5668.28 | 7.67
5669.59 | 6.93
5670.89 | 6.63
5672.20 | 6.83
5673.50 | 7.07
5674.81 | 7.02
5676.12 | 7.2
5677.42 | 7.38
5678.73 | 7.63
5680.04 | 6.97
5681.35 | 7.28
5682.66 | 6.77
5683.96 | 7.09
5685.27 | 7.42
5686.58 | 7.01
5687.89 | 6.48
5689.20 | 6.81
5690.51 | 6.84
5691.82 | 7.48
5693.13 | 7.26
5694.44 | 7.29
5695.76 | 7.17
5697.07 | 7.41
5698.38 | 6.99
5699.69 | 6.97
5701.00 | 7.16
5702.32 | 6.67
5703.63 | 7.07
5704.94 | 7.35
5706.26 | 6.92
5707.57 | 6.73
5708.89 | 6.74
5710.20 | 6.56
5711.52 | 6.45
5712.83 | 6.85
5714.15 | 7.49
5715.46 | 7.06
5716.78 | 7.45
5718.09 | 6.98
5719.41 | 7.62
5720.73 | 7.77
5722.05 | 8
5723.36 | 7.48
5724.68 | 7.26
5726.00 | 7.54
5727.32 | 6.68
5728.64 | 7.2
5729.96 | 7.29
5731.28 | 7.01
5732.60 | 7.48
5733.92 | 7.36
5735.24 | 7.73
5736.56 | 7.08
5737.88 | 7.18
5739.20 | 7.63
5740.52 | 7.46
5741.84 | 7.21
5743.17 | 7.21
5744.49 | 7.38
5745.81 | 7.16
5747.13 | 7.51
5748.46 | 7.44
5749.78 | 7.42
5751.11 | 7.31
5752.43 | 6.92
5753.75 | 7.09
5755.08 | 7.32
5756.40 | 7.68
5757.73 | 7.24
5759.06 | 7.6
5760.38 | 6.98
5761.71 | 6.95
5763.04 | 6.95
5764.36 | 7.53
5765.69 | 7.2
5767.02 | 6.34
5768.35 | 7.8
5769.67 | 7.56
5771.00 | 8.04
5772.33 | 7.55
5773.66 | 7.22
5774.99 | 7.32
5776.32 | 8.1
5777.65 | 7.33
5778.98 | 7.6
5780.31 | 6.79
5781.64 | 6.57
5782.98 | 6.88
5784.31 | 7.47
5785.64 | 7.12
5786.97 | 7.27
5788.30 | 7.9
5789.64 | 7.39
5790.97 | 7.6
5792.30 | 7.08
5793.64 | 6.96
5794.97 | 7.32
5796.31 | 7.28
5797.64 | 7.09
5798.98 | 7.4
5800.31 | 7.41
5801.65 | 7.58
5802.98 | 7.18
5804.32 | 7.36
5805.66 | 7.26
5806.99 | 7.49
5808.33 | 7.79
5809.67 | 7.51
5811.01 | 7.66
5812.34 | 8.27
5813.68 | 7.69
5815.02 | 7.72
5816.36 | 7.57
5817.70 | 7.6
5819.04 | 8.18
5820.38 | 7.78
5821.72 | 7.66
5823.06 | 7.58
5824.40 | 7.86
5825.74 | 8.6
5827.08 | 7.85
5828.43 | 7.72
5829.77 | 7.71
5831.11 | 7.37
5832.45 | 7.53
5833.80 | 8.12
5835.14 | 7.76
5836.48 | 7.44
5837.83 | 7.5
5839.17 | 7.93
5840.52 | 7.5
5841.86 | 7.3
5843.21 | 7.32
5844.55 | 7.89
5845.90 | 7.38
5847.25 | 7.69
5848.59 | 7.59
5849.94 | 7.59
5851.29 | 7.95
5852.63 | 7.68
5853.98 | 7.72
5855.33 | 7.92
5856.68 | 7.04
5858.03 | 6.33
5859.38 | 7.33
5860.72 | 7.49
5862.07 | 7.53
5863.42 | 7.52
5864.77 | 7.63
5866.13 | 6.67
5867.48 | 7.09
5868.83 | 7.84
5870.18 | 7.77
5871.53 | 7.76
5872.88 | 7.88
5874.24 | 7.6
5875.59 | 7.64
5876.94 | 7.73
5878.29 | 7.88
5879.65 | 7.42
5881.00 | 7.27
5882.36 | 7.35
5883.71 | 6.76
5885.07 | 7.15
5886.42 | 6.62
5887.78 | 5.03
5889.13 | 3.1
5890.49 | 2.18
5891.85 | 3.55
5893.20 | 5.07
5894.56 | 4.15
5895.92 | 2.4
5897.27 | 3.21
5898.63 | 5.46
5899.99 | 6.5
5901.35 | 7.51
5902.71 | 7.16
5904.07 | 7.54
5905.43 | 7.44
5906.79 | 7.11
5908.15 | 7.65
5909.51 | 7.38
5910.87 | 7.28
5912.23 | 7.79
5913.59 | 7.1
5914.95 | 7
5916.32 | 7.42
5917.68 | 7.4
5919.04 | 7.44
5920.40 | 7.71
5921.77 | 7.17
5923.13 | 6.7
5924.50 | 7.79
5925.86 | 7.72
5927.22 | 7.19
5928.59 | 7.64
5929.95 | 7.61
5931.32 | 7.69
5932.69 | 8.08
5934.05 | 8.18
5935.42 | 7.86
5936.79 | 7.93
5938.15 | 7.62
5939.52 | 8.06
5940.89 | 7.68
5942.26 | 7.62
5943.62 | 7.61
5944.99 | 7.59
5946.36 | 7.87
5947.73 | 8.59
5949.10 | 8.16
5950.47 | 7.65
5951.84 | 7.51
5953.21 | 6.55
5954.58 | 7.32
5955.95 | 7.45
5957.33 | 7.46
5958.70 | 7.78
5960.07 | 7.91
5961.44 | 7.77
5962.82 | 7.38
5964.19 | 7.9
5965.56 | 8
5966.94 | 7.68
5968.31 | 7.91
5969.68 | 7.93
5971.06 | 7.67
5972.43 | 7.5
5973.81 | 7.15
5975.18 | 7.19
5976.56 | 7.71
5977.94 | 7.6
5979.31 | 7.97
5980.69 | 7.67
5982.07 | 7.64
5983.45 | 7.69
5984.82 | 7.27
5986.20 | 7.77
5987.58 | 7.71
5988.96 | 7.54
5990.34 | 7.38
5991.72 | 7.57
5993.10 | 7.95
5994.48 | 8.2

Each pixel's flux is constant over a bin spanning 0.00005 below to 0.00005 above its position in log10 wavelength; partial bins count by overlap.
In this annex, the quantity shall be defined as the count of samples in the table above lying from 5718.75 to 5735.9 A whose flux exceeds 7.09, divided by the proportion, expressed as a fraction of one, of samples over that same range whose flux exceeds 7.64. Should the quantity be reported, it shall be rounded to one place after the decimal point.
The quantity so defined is 47.7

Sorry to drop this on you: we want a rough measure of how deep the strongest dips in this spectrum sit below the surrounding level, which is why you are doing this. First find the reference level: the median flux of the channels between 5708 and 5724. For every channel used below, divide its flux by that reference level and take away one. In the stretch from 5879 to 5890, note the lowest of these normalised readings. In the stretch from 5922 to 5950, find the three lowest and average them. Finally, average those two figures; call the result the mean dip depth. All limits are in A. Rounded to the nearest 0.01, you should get -0.29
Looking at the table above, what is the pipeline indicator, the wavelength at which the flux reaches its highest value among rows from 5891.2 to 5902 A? 5901.35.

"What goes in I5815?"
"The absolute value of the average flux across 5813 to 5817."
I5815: 7.7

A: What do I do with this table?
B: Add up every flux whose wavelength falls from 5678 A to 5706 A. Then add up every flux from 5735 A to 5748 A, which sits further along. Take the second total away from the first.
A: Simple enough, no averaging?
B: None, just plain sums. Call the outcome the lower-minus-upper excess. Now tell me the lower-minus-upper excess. 76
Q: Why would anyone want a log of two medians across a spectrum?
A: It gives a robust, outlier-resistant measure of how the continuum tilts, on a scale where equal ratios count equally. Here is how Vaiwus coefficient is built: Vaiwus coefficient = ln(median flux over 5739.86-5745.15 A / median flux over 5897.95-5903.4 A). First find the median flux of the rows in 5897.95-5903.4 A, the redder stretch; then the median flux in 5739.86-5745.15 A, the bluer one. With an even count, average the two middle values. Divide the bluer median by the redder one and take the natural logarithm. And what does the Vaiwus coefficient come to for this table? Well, 0.066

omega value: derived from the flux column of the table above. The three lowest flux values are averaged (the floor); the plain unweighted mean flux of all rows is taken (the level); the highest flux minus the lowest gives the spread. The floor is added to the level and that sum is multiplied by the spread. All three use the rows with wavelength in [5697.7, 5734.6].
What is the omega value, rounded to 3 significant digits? 21.2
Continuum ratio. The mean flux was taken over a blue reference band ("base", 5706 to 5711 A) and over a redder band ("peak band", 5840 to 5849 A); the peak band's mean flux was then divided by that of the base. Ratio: 1.12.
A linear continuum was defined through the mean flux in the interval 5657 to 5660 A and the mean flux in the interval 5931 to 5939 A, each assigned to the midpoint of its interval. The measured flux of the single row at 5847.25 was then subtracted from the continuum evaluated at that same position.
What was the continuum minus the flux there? -0.3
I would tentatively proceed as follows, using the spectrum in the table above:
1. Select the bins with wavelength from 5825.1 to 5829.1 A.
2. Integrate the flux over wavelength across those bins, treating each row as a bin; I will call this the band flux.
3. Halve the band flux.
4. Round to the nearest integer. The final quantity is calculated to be 16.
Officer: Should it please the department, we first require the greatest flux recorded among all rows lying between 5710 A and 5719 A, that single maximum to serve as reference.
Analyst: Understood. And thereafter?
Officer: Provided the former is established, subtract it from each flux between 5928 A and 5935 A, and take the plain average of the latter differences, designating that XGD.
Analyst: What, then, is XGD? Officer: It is 0.35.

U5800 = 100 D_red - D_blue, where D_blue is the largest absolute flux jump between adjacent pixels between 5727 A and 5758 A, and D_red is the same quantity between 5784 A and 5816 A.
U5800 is 62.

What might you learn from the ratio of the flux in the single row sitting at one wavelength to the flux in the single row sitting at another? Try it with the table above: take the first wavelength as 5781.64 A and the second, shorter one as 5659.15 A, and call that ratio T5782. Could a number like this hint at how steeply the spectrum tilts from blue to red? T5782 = 1.08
